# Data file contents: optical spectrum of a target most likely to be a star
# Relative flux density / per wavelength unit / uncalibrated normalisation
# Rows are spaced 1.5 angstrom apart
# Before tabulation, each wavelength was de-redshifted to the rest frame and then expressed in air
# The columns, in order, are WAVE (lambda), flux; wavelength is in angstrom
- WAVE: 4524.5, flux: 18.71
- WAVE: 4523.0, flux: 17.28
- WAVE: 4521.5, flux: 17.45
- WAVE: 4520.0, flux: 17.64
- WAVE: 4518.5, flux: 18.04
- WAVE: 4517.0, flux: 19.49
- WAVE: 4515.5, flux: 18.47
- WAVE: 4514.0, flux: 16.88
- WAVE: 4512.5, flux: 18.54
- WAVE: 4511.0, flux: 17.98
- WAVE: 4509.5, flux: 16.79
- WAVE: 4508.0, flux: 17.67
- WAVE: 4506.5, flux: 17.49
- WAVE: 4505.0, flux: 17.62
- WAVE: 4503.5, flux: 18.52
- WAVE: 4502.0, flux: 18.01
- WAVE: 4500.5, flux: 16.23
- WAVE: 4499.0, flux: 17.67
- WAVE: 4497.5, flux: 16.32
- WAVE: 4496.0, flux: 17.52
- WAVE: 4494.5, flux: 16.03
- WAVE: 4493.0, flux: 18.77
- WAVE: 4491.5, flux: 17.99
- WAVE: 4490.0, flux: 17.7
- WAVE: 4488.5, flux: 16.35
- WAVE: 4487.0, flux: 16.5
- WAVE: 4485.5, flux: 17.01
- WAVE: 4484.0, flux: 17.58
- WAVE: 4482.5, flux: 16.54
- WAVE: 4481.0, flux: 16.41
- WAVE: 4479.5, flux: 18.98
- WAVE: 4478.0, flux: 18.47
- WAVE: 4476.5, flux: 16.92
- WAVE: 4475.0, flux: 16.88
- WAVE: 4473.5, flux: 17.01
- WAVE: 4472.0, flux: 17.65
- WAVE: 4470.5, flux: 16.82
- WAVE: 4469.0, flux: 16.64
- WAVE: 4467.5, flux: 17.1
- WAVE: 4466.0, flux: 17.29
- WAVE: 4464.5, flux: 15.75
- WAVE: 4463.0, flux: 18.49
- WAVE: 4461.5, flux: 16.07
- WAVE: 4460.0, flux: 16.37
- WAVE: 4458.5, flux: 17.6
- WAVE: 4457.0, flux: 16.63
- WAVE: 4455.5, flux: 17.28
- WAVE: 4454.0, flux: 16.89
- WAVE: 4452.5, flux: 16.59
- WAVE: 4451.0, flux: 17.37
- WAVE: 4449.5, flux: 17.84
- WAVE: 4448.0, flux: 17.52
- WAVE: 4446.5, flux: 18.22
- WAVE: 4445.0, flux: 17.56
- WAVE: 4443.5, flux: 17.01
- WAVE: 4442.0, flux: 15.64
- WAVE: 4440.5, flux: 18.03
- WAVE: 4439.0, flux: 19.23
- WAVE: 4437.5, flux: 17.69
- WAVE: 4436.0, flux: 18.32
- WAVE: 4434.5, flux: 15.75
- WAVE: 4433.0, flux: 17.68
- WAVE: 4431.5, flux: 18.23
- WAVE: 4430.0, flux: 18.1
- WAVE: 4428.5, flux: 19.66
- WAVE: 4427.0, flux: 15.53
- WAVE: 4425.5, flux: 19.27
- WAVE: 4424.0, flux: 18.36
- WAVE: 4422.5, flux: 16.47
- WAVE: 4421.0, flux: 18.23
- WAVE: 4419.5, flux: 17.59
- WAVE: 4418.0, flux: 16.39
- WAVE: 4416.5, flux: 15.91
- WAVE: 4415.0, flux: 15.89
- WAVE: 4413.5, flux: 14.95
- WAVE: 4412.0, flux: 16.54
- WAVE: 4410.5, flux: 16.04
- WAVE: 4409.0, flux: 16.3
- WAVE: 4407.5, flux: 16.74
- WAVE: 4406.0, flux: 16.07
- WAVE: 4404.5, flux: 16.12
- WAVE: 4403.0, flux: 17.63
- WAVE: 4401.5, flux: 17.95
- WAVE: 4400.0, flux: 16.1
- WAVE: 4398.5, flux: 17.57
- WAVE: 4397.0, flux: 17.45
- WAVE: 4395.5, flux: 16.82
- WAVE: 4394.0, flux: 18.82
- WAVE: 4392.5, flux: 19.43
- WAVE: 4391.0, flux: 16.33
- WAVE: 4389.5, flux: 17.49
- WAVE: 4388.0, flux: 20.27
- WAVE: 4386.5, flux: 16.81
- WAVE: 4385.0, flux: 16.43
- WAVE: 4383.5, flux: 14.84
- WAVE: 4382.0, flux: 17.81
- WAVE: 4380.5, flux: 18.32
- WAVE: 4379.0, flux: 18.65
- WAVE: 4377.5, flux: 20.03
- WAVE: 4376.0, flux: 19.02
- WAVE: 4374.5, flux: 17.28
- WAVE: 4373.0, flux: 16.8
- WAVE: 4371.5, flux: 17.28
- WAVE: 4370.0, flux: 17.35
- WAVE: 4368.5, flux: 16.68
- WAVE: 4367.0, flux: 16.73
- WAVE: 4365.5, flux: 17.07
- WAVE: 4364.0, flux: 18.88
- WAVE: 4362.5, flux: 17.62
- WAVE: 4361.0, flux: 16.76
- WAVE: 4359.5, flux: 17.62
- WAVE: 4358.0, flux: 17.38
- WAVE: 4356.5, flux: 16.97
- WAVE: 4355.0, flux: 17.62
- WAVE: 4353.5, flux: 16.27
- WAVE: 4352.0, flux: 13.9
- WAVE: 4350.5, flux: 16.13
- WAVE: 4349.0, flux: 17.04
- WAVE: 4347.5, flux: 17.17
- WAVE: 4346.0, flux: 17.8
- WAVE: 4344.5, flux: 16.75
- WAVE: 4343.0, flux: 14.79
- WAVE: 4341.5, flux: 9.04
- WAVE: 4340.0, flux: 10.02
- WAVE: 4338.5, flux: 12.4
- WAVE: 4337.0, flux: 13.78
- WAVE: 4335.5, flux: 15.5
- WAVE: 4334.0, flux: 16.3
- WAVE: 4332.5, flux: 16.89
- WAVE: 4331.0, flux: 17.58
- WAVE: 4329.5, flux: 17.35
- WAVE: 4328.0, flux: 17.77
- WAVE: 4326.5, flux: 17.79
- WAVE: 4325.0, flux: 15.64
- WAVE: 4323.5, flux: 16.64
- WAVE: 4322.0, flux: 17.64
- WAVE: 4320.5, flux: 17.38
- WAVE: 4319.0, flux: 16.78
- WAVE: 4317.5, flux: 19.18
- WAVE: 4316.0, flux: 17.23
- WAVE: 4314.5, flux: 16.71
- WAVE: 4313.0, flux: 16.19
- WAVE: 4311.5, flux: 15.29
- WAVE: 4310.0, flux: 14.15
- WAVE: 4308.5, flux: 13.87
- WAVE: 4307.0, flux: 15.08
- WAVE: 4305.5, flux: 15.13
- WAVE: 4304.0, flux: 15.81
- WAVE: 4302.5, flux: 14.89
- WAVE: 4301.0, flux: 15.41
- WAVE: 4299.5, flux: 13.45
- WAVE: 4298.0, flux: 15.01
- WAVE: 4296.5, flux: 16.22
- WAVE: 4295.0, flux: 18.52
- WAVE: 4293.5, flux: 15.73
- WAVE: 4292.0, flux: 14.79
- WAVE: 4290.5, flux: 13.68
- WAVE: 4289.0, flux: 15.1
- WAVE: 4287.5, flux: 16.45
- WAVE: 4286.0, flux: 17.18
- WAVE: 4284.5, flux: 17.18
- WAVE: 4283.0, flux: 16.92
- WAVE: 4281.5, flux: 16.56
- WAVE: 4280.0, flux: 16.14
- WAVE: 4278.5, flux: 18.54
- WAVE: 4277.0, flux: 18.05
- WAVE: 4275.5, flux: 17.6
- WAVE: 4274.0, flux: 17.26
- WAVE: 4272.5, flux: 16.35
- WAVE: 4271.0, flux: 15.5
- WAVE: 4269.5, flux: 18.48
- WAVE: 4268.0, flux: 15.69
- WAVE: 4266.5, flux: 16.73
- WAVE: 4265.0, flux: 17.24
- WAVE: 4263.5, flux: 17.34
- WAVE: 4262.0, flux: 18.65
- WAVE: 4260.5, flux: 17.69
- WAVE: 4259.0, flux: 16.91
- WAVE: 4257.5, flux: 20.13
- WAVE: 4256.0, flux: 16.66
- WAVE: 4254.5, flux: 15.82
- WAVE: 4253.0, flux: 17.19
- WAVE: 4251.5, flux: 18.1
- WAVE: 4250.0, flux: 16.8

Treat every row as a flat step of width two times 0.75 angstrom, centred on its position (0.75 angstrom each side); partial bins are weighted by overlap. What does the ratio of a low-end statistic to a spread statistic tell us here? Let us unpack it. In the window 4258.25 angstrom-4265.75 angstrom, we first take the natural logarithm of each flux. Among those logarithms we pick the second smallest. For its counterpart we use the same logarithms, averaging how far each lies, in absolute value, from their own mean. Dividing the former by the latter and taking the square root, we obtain 10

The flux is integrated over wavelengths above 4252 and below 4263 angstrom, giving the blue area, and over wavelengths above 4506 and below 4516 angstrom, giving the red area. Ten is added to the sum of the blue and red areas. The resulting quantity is 380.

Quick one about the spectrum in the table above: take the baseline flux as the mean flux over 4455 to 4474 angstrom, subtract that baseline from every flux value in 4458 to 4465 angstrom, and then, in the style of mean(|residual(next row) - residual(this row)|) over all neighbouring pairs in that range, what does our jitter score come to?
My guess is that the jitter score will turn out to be 1.7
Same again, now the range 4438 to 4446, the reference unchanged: 1.4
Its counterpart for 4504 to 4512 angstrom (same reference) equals 0.6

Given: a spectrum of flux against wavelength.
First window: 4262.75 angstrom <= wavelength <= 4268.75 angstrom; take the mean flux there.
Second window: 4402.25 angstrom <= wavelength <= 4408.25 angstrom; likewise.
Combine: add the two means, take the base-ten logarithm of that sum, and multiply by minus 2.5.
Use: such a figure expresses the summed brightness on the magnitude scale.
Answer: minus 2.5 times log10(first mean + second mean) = -3.81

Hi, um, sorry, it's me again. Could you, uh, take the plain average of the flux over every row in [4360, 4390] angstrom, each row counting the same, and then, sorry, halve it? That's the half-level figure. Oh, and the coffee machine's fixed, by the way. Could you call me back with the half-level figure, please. 8.8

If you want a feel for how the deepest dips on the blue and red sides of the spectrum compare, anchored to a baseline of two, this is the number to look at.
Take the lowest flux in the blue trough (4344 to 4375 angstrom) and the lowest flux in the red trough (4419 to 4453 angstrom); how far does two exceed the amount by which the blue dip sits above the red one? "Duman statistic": 3.6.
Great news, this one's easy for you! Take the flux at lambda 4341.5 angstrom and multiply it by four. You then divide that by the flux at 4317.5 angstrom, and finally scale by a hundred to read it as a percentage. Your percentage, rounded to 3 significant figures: 189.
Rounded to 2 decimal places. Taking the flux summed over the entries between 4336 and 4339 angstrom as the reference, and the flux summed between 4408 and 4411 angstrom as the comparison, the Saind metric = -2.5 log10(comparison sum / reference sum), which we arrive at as -0.23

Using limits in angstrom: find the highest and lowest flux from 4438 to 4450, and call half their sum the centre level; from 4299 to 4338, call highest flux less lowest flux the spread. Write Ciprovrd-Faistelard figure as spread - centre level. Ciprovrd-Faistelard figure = -11.7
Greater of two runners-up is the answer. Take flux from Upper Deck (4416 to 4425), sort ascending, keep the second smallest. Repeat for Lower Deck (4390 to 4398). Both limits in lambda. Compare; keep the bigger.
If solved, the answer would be 16.8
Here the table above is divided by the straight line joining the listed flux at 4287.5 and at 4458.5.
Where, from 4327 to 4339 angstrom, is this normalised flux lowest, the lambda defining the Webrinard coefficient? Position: 4338.5 angstrom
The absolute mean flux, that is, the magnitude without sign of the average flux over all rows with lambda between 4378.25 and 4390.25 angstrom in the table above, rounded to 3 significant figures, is 17.6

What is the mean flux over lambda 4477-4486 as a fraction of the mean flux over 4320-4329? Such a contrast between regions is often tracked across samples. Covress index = 1.02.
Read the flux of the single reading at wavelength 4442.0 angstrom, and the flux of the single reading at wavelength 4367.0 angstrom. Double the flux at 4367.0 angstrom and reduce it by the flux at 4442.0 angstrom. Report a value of 17.8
